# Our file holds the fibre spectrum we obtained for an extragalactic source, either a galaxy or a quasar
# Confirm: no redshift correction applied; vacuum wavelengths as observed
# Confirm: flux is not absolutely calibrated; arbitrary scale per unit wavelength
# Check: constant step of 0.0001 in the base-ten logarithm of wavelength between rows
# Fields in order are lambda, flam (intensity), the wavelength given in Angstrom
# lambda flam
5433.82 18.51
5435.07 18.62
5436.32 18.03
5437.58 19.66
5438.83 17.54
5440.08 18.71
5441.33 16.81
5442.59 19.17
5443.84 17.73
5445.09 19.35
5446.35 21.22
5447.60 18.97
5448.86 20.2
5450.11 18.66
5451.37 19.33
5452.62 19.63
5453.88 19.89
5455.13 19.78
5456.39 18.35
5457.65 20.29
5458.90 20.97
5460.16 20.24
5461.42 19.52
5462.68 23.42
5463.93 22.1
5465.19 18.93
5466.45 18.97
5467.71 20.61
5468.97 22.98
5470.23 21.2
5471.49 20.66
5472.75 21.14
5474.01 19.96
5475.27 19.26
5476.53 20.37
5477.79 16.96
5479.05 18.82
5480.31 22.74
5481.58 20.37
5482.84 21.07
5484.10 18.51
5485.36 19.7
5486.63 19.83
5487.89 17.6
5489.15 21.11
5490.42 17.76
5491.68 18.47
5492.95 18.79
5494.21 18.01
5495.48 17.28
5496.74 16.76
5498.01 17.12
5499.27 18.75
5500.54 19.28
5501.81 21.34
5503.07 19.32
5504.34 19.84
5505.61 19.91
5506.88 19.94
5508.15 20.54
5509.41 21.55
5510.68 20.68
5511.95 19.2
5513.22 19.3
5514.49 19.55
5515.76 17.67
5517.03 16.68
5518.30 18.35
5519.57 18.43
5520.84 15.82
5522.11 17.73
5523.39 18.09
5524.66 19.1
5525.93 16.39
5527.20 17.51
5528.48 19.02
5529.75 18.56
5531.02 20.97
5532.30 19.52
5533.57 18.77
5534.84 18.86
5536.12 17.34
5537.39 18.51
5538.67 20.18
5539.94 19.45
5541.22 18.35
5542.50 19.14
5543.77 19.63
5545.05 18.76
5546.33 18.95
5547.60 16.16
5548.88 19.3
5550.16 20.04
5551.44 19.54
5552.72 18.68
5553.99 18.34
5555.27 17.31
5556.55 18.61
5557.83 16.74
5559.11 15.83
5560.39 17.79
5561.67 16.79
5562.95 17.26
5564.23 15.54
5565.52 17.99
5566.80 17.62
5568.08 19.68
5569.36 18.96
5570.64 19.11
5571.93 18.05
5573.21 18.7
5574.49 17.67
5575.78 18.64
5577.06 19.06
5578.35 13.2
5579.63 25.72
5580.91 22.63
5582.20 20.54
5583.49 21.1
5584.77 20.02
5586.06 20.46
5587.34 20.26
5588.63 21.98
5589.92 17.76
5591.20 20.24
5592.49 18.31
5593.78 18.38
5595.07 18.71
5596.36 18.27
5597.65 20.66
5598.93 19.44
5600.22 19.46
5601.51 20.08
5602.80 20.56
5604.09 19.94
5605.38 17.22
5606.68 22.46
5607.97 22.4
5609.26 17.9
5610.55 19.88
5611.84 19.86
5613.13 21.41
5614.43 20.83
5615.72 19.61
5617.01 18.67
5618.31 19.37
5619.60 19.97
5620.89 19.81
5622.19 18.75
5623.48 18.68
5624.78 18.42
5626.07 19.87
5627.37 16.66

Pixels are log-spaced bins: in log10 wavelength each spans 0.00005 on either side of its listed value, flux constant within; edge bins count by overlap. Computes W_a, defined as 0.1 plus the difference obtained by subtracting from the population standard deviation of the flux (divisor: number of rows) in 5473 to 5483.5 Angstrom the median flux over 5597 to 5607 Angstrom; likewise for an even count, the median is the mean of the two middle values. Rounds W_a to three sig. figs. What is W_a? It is -18.3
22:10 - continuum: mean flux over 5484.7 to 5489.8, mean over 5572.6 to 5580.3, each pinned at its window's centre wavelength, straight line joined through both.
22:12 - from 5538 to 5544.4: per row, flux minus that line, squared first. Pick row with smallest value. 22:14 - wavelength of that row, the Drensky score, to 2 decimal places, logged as 5542.50 Angstrom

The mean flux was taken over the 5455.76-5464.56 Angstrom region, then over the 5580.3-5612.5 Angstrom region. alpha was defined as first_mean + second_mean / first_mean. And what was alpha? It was 21.7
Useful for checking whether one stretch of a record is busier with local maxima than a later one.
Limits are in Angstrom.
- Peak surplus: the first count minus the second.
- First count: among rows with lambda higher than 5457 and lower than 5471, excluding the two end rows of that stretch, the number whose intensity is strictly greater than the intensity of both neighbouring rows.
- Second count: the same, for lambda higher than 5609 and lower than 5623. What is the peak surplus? 0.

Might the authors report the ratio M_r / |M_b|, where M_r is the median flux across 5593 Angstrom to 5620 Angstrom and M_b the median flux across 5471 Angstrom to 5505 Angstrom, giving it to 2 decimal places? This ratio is 1.03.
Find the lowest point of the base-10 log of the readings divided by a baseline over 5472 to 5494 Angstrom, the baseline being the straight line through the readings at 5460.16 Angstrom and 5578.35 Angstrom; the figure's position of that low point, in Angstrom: 5477.79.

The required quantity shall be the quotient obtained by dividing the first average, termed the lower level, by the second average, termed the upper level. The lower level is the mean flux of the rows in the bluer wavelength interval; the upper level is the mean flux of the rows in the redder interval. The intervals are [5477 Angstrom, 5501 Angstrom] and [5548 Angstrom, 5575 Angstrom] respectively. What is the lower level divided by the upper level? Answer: 1.05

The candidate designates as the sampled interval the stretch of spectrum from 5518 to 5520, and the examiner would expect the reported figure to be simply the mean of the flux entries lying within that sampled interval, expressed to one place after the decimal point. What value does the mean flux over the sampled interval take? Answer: 18.4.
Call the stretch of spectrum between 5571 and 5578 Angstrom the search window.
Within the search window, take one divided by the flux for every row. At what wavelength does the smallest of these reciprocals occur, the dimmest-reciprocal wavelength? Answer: 5577.06 Angstrom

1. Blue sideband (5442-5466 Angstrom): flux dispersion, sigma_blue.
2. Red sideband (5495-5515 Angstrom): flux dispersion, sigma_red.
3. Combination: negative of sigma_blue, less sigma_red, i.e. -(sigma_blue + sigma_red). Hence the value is -2.7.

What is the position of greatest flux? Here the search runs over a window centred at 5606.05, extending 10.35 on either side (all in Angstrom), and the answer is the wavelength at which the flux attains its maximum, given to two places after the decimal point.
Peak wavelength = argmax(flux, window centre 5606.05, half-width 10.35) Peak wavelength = 5606.68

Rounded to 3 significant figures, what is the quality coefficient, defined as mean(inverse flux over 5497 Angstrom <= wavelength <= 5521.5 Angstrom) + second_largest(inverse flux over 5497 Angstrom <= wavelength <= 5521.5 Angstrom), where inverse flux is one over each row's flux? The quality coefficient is 0.113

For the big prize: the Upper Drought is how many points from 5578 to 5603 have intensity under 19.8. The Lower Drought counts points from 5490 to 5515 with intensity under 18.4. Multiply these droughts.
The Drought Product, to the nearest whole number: 40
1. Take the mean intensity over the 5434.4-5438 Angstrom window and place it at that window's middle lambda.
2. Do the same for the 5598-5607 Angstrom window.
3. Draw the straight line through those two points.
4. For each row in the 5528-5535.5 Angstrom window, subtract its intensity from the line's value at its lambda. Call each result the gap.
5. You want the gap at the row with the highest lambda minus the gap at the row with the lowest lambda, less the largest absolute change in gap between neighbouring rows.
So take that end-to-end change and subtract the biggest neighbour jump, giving -2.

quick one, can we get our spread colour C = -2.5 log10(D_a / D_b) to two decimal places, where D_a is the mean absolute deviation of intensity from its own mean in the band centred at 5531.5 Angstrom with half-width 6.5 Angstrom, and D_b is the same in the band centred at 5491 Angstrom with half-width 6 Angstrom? 0.20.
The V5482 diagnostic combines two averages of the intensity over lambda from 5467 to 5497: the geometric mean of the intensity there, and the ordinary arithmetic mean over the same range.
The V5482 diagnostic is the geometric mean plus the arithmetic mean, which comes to 39.1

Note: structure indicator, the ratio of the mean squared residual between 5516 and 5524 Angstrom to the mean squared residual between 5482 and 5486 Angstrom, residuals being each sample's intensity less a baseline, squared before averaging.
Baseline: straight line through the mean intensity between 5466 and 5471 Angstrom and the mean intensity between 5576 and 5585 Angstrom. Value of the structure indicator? 4.7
